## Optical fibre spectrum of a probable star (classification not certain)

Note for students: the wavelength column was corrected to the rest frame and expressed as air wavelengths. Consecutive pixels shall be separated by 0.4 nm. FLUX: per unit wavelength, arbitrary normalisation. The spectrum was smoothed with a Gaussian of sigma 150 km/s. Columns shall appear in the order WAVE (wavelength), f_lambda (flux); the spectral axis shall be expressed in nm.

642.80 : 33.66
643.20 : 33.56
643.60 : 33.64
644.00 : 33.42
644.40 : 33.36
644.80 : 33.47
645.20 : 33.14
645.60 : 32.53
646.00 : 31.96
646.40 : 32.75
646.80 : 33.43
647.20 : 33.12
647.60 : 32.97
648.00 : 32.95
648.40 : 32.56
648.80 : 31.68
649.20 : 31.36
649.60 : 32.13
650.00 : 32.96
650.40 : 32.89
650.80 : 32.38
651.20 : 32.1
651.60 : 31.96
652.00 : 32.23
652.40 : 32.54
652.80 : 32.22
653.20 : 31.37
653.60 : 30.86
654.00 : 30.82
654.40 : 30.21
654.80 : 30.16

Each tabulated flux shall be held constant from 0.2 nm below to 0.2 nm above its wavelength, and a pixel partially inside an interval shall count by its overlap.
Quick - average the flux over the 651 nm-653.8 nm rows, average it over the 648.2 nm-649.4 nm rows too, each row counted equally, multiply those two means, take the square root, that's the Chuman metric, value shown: 31.9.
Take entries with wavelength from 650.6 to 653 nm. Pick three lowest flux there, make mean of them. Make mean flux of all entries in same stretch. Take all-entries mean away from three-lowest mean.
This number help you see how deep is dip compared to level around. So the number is -0.1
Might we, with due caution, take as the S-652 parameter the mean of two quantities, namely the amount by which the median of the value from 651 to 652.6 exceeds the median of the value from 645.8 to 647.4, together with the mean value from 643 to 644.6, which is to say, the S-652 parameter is 16.4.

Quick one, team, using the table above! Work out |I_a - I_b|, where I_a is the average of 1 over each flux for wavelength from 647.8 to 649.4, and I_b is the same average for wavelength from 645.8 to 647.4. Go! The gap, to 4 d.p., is 0.0006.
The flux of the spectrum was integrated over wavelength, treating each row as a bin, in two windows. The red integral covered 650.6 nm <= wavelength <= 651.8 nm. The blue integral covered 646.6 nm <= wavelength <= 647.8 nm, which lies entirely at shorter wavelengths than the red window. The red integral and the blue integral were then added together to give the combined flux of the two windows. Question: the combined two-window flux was 78.4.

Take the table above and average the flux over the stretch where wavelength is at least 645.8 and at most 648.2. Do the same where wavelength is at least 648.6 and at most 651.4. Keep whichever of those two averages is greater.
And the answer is 32.9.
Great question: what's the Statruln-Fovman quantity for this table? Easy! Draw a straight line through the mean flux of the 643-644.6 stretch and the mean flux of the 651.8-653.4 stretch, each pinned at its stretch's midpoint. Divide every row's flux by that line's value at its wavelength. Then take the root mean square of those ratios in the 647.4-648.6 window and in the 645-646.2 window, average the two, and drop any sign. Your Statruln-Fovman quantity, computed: 0.990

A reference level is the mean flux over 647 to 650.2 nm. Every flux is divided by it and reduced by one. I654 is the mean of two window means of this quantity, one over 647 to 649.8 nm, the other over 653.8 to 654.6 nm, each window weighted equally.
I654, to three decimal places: -0.031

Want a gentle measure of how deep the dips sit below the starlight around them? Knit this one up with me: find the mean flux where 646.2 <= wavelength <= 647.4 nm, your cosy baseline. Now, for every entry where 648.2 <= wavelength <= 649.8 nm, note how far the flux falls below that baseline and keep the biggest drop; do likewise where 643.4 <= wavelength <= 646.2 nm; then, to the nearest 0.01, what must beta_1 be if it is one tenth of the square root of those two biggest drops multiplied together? 0.14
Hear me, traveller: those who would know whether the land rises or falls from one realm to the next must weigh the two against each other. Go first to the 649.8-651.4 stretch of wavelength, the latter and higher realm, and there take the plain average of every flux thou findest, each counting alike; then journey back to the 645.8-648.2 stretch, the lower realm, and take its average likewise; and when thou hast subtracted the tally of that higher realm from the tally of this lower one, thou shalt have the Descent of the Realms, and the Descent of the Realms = 0.28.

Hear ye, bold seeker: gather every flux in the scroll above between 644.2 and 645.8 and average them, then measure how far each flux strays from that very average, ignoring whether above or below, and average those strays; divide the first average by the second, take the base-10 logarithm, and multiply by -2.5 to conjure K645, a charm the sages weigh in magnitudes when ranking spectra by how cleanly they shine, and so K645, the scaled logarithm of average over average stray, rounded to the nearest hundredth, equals -5.12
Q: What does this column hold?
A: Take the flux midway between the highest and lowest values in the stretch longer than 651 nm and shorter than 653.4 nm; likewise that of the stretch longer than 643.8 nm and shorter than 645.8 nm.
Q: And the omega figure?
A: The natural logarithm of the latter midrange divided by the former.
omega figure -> 0.032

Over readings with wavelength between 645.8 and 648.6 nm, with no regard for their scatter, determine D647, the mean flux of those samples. 32.8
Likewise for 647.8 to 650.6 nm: 32.4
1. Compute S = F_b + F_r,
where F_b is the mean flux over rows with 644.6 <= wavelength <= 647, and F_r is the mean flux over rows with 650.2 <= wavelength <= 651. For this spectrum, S 65.5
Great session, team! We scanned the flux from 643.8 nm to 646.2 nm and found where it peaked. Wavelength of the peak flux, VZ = 644.80 nm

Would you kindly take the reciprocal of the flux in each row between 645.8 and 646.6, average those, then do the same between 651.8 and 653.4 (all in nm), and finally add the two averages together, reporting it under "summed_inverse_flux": 0.0621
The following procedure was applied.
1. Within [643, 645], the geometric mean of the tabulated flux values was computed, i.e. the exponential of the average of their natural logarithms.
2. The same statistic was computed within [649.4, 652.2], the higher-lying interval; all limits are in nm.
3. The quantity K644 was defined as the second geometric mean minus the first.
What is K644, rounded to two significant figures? -1.1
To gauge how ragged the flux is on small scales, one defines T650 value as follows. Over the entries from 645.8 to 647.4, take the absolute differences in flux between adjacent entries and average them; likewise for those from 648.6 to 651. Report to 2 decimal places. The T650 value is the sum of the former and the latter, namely 1.09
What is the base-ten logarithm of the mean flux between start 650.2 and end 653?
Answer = 1.51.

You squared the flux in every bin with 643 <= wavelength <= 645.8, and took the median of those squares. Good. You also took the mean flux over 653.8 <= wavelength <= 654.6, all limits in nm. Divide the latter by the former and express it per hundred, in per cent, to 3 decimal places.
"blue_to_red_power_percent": 2.732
